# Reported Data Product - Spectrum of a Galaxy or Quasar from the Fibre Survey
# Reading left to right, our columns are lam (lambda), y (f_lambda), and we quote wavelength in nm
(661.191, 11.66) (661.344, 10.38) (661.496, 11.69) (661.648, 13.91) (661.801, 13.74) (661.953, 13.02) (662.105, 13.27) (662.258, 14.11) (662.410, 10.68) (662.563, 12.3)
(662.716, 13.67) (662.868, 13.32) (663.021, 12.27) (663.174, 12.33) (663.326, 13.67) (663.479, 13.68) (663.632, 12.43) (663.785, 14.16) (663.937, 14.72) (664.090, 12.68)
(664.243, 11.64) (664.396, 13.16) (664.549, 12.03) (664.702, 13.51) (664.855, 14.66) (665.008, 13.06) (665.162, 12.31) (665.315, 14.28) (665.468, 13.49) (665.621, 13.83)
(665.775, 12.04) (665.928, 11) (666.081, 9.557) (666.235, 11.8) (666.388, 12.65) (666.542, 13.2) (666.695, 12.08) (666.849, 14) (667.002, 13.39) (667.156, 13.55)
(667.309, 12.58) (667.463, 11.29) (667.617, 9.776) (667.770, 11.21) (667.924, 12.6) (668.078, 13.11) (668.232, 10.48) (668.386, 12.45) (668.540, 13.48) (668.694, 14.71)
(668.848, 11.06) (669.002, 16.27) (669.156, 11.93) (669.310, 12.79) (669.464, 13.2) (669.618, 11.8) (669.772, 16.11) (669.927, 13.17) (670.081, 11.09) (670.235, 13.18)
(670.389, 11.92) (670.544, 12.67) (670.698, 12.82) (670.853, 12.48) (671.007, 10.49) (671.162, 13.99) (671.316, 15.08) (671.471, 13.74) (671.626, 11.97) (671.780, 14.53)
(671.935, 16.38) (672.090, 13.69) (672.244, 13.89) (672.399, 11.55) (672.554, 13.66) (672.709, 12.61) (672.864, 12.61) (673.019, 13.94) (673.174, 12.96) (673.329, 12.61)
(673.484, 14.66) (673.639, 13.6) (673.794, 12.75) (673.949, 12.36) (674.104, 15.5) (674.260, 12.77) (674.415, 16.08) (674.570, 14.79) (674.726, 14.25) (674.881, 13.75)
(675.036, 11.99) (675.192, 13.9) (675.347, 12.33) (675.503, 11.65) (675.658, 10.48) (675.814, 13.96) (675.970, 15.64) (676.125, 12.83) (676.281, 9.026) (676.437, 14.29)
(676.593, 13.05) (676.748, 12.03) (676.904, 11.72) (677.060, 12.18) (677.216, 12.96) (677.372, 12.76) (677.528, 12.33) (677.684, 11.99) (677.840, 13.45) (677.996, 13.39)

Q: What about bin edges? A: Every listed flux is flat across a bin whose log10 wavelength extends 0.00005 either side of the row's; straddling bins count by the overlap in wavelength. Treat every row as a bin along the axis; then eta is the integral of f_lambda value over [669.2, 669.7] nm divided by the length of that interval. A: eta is 12.6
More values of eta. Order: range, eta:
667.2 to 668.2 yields 11.8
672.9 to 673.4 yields 13.1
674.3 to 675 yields 14.5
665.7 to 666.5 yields 11.5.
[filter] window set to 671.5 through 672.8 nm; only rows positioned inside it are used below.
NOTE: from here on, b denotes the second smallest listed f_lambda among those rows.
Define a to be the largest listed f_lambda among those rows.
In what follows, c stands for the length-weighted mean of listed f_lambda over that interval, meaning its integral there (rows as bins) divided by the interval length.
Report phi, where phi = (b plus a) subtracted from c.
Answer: -14.8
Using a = 16.38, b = 11.97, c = 13.5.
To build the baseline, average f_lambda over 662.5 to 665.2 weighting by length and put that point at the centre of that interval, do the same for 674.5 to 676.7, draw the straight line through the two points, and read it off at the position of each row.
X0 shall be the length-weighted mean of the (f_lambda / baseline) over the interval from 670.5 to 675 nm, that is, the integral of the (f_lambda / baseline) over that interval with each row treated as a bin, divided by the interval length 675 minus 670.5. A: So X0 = 1.04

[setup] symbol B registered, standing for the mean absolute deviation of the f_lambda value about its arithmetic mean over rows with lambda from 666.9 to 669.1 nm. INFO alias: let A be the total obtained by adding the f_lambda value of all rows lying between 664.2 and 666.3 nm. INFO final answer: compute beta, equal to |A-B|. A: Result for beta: 175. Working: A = 176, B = 1.31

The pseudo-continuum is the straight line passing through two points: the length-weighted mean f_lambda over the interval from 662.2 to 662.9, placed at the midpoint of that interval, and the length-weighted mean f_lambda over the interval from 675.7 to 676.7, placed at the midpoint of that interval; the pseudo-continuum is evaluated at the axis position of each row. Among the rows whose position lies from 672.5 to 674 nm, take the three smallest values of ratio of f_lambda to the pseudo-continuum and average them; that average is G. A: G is 0.97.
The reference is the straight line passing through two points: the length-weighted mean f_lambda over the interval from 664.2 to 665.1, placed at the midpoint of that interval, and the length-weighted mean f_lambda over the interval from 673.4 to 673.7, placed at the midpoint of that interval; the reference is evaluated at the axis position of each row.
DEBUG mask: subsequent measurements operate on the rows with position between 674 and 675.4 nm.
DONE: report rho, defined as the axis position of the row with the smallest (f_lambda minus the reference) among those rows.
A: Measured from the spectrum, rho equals 675.036 nm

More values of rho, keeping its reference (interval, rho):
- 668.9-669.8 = 669.618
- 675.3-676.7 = 676.281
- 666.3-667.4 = 666.695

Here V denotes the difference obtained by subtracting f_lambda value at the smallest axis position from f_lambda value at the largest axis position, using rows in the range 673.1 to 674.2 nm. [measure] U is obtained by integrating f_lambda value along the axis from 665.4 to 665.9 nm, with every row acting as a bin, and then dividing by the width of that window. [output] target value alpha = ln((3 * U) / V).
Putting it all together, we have 2.7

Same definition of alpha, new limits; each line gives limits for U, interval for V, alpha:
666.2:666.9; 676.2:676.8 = 2.5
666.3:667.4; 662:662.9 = 6.7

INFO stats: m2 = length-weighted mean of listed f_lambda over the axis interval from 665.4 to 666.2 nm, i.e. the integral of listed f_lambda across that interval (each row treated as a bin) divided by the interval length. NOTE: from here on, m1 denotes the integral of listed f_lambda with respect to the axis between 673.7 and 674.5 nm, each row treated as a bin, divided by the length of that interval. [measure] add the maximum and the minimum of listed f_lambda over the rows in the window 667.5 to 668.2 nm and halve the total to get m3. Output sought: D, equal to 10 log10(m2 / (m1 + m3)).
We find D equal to -3.26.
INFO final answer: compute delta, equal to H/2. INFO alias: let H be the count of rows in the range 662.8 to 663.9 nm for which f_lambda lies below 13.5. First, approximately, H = 4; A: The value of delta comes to 2.0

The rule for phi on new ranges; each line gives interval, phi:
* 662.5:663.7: -13.0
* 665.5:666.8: -12.7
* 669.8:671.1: -11.9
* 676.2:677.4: -13.8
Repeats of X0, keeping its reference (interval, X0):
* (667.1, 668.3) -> 0.90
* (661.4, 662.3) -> 1.01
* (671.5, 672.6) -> 1.05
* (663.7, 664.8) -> 1.00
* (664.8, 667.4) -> 0.98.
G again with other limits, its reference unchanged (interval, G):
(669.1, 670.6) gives 0.90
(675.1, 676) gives 0.88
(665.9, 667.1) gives 0.84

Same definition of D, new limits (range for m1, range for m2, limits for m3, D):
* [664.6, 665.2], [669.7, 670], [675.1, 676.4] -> -2.46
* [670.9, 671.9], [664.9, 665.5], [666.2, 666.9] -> -2.95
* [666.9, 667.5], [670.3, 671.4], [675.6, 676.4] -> -2.95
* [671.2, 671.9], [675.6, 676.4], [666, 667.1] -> -3.14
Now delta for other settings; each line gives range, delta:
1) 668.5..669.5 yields 2.5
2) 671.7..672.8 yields 1.0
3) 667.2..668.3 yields 3.5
